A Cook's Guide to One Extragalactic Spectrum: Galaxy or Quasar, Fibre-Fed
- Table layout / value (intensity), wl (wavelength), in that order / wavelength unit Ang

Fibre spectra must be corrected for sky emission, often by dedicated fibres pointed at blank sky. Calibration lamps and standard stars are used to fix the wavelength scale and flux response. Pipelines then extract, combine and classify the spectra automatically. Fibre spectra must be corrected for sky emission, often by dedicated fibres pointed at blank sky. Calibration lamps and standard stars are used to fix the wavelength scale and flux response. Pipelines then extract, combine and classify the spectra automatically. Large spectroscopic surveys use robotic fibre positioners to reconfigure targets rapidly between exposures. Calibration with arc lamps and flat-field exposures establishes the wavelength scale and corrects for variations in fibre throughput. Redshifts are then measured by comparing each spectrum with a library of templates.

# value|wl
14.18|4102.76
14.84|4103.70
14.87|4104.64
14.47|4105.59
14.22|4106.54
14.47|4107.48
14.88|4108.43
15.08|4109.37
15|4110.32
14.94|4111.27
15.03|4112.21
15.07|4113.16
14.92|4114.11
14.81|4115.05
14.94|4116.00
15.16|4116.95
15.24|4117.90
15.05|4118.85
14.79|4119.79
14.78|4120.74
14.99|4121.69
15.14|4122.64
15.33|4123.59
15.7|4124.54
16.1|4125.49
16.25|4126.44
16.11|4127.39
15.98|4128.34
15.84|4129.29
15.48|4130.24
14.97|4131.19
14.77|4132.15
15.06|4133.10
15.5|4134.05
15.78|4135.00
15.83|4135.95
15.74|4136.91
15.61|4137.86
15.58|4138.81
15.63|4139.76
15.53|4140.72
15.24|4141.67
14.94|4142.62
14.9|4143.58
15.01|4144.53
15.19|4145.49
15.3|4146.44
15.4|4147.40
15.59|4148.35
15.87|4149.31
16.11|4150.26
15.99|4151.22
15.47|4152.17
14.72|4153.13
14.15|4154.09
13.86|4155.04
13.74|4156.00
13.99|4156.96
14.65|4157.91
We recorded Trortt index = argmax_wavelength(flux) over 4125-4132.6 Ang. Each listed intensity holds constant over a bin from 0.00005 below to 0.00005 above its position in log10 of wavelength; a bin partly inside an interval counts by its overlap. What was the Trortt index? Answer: 4126.44 Ang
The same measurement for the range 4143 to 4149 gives 4148.35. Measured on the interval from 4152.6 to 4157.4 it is 4153.13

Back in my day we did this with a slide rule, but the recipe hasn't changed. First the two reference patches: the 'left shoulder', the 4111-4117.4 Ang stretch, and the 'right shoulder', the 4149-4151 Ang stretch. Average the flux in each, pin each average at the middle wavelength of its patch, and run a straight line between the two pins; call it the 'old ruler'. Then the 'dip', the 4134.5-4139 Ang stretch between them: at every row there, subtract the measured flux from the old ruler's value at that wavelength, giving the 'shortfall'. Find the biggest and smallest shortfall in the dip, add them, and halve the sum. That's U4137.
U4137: -0.1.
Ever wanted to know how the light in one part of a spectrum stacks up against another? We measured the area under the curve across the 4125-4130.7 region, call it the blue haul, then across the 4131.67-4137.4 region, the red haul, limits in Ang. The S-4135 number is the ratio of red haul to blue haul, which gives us 0.97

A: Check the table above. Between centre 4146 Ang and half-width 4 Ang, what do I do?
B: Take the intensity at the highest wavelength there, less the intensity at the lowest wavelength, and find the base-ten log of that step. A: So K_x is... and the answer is 0.0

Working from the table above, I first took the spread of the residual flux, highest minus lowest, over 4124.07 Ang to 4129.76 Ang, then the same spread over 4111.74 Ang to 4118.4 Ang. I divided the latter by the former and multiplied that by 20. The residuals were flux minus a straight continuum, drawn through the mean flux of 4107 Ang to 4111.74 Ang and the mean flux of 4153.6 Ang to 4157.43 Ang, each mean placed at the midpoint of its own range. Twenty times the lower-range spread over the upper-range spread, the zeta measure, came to 17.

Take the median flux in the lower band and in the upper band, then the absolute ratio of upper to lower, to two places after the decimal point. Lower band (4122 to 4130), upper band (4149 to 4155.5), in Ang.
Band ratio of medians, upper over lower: 0.97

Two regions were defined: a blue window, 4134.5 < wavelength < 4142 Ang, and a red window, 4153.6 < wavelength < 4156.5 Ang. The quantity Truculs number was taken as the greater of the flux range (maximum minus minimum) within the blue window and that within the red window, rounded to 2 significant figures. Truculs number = 0.59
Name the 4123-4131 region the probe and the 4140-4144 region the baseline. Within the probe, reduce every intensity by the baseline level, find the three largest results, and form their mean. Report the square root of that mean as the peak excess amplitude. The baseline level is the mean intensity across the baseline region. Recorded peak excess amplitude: 1.0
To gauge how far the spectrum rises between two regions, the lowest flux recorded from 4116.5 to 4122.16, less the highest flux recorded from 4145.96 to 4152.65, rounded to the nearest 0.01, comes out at -1.33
